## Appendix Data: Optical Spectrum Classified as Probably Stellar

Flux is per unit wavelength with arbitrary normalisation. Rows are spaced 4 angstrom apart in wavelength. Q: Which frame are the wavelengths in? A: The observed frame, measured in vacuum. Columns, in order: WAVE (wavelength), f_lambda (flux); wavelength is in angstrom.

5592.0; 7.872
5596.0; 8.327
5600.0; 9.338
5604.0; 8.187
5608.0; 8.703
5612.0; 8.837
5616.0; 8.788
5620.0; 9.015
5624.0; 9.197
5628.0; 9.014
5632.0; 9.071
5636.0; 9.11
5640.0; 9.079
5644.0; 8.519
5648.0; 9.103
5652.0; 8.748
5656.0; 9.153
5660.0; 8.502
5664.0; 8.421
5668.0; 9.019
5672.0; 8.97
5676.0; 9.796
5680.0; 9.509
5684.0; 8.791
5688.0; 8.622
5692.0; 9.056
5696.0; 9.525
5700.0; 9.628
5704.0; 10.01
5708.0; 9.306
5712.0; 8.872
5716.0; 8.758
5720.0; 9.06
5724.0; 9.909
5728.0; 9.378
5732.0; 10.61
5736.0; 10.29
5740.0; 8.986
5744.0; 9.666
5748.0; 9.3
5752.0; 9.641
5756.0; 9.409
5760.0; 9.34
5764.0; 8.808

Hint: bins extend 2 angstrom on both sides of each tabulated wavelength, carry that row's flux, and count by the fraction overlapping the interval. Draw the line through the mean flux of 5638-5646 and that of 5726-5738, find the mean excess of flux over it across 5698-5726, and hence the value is -0.44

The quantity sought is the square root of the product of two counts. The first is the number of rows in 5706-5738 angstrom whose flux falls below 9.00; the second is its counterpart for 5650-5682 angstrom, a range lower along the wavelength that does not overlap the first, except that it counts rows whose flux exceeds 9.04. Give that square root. 2.4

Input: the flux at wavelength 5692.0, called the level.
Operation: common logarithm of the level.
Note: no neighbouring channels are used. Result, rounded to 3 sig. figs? 0.957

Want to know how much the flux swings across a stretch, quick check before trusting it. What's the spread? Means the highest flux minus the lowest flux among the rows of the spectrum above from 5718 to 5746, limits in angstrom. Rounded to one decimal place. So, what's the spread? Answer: 1.6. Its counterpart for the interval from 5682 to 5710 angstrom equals 1.4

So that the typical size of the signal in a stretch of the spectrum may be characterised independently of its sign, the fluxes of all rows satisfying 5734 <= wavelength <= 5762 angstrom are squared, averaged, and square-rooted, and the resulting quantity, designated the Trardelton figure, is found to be 9.53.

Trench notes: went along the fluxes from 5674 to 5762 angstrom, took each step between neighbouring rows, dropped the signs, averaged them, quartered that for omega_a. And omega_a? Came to 0.120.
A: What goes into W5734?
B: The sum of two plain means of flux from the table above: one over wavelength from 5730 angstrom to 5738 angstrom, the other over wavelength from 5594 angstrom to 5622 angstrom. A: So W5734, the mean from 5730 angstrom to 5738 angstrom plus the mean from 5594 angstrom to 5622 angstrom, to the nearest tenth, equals 19.2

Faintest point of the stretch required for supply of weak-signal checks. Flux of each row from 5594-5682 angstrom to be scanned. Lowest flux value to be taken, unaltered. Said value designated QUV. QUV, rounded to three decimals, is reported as 8.187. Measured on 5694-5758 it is 8.758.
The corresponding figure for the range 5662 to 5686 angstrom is 8.421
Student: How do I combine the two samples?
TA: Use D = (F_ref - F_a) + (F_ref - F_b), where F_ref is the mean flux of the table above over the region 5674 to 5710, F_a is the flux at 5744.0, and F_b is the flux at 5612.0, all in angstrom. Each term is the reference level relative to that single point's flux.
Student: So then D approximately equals 0.2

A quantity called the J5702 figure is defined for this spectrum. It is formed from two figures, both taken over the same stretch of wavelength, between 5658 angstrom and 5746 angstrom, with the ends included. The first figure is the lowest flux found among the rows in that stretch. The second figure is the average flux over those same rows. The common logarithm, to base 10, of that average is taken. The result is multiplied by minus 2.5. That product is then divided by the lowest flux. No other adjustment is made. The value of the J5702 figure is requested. -0.288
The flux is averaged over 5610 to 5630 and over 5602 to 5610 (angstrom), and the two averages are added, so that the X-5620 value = 17.4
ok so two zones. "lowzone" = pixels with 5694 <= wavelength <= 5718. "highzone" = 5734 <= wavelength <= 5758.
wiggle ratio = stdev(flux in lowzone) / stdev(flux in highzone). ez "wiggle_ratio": 1.1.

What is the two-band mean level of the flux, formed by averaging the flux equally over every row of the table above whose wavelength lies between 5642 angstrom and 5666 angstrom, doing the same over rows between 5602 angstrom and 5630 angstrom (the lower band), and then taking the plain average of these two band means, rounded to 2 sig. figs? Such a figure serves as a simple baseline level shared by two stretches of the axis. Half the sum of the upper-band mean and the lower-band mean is 8.8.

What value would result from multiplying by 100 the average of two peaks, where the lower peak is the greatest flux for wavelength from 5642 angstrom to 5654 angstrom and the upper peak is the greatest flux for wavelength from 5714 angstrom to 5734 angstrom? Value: 986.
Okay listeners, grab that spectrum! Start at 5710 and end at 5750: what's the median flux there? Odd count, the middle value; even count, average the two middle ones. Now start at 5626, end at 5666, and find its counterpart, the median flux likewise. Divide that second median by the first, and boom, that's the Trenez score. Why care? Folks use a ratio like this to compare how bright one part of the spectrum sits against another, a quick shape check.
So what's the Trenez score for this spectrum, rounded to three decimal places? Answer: 0.968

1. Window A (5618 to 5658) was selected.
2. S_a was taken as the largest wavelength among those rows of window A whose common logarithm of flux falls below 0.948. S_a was 5652.0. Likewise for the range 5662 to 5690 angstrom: 5688.0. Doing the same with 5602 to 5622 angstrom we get 5616.0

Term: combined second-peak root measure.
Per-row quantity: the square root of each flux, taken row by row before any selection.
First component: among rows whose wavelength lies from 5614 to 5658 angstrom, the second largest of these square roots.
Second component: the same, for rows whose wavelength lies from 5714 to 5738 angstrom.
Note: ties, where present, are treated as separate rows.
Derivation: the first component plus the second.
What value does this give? 6.23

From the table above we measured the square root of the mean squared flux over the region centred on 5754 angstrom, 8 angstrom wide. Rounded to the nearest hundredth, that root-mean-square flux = 9.53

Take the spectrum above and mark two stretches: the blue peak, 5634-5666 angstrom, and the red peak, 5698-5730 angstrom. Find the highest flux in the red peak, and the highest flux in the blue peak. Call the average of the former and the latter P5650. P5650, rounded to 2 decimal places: 9.58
